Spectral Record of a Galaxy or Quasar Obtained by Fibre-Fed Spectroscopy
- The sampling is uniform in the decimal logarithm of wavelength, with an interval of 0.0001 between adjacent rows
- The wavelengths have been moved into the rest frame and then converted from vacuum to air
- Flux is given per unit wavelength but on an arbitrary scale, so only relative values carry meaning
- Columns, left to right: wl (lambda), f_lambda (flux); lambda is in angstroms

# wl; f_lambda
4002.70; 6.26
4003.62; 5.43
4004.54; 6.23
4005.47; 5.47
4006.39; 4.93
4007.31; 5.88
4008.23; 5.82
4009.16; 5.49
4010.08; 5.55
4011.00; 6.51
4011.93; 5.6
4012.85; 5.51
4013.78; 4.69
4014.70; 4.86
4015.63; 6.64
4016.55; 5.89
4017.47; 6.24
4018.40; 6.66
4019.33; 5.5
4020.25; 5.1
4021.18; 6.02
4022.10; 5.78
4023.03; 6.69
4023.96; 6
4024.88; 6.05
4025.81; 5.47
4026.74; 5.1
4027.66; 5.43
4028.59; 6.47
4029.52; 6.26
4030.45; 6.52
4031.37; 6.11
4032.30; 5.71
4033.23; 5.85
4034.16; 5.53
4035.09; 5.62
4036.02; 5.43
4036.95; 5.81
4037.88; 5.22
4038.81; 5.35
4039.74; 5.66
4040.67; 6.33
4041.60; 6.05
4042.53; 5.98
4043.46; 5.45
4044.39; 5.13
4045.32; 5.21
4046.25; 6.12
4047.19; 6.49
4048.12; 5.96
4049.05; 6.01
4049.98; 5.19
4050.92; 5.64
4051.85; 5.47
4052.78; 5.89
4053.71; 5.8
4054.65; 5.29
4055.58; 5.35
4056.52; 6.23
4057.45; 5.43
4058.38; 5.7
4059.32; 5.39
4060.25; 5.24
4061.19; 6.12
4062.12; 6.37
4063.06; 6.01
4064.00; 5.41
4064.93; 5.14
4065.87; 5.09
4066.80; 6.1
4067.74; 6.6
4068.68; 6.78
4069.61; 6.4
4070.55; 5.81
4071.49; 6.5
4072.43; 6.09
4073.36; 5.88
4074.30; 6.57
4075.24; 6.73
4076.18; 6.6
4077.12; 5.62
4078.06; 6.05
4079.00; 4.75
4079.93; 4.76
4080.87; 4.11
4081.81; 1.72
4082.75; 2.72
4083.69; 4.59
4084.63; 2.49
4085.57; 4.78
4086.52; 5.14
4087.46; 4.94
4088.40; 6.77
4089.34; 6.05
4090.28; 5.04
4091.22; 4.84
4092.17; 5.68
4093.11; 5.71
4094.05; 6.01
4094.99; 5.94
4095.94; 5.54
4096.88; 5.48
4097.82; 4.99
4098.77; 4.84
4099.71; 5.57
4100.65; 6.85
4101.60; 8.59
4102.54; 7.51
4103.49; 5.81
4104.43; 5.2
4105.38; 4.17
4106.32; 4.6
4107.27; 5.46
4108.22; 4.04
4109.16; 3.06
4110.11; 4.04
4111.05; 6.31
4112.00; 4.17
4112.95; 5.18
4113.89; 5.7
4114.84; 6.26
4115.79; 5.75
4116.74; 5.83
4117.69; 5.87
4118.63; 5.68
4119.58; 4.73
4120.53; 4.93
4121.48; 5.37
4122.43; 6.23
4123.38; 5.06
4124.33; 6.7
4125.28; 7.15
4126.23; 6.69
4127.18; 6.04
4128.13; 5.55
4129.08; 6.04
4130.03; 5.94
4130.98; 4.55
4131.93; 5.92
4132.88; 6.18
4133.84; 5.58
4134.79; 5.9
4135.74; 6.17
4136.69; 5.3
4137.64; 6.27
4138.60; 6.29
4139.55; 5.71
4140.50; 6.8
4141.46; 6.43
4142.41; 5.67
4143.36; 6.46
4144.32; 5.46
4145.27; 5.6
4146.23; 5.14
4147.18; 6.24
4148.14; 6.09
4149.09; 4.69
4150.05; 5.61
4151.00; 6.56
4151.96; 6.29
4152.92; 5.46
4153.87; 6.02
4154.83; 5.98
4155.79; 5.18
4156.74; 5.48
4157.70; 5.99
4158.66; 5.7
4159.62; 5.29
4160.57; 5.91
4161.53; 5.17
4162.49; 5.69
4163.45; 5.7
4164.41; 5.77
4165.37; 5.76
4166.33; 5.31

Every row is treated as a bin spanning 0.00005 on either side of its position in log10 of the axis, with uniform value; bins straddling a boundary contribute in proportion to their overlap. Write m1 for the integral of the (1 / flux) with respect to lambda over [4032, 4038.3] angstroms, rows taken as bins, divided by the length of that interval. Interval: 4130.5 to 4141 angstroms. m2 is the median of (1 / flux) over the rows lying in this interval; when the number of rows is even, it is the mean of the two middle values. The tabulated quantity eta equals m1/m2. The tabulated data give 1.06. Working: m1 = 0.179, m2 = 0.169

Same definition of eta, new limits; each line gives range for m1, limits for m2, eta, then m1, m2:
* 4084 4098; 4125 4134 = 1.19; 0.198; 0.167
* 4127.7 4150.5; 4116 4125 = 0.99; 0.173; 0.176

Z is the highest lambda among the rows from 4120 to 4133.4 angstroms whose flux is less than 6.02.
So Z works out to 4131.93 angstroms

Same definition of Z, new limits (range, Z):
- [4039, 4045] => 4044.39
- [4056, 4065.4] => 4064.93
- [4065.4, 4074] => 4073.36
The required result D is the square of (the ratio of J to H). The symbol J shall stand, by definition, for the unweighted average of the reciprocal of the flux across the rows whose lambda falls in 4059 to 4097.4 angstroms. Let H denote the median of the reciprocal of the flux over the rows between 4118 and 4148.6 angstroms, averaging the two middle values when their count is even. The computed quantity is 1.38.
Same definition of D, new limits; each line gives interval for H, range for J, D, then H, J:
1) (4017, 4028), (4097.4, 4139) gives 1.17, 0.170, 0.183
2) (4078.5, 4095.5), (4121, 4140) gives 0.69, 0.205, 0.170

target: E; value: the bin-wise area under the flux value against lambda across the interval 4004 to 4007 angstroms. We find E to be 16.7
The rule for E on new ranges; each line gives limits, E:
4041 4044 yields 17.5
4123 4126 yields 19.1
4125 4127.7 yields 17.7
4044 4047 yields 16.7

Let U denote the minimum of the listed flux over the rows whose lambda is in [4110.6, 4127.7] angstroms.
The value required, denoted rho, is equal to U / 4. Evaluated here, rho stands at 1.04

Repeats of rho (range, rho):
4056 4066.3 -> 1.27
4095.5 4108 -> 1.04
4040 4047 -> 1.28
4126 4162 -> 1.14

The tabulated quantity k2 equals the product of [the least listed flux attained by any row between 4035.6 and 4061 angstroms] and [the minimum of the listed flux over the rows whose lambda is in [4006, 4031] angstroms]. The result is 24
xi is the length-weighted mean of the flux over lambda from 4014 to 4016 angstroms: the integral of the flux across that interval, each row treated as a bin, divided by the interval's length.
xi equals 5.58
